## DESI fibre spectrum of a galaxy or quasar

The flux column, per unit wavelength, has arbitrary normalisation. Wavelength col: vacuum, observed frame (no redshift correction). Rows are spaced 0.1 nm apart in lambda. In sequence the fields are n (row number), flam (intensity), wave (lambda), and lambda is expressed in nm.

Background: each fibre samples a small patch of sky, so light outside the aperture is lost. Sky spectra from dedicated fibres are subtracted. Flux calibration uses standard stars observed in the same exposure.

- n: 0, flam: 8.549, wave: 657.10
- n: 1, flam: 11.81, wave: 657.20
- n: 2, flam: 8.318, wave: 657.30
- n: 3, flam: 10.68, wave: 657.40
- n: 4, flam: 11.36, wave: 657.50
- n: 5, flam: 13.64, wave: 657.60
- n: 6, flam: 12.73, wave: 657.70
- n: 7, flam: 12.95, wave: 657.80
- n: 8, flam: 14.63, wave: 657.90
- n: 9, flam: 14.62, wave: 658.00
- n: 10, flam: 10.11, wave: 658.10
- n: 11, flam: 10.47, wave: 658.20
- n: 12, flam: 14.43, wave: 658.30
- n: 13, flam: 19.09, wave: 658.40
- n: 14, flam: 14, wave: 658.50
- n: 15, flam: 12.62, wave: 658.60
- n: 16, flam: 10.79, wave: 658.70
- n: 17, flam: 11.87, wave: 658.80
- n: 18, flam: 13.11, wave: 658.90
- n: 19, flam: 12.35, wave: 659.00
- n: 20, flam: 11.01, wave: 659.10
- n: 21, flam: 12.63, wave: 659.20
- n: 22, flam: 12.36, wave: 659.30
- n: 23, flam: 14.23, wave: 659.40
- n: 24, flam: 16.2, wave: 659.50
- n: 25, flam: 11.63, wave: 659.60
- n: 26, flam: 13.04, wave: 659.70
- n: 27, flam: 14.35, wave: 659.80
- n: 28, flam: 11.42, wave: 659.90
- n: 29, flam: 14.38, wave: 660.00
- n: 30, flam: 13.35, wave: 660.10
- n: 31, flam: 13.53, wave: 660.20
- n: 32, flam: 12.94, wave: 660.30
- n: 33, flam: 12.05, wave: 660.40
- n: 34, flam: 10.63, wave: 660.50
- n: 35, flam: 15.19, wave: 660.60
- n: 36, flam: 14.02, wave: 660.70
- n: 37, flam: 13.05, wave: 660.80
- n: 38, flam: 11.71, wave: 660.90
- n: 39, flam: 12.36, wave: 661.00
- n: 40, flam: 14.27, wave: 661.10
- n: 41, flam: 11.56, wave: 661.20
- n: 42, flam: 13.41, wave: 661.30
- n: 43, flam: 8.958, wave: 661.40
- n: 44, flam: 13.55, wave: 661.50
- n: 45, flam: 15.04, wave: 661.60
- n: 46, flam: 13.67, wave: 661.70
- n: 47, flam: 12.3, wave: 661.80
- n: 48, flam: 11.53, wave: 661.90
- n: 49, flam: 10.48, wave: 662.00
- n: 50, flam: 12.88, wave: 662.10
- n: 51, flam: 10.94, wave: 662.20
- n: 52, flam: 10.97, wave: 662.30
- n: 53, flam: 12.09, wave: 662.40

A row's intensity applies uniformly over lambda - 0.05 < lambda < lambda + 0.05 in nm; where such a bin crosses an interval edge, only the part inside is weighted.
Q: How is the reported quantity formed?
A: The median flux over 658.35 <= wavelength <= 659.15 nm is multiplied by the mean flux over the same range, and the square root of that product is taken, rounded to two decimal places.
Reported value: 12.79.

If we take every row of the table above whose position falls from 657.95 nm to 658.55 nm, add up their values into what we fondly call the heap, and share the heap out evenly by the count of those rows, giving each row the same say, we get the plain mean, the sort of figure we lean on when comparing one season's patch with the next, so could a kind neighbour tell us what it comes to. 13.8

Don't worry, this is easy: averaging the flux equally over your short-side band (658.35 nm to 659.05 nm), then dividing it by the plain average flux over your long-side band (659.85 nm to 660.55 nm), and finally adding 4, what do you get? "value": 5.06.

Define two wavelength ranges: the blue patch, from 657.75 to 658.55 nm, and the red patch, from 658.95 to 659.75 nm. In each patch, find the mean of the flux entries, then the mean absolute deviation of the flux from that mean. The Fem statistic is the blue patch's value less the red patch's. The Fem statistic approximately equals 0.8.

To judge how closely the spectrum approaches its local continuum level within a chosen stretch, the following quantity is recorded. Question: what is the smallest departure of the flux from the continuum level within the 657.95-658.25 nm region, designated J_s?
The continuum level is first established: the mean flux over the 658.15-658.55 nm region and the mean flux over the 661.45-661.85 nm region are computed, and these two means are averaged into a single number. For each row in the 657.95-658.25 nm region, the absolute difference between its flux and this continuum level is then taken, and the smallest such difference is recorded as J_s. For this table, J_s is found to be 0.55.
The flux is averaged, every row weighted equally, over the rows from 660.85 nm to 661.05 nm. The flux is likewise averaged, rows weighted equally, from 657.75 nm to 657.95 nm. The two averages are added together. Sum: 25.8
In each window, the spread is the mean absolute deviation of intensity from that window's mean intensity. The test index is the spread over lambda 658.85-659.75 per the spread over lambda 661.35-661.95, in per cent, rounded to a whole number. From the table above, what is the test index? 67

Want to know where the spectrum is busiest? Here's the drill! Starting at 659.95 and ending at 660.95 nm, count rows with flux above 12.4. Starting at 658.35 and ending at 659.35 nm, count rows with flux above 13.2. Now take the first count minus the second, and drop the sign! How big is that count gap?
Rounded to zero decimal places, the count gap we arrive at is 5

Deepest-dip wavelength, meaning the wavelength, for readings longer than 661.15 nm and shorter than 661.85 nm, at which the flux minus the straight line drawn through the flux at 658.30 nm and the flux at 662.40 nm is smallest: 661.40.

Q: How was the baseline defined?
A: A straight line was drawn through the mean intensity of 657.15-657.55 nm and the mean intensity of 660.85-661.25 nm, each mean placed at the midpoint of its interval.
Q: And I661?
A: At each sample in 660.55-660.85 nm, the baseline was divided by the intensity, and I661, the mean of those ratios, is 0.876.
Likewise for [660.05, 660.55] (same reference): 0.975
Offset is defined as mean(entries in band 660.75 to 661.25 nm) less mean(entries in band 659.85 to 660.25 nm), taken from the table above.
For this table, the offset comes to -0.6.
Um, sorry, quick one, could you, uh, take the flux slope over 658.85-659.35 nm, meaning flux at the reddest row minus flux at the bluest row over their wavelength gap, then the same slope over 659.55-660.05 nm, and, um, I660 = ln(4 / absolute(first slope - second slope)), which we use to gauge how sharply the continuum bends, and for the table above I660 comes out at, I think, -0.8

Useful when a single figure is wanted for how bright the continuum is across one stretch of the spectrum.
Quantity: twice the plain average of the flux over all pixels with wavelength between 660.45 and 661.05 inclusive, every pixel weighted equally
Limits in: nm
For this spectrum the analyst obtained 25.7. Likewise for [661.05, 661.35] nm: 26.2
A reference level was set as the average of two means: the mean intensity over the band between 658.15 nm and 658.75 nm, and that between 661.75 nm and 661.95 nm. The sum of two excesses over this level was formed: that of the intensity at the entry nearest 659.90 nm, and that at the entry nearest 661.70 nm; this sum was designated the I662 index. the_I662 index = -0.4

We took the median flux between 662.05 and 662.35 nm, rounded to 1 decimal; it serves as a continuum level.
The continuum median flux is 11.0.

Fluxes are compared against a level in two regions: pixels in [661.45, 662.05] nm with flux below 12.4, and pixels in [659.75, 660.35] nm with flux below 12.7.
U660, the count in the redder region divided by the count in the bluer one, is 3.00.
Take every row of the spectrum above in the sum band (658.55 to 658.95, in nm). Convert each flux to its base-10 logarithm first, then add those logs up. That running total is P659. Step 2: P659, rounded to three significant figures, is 4.33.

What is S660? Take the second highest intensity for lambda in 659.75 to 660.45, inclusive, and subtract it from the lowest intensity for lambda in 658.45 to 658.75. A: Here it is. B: -3.6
